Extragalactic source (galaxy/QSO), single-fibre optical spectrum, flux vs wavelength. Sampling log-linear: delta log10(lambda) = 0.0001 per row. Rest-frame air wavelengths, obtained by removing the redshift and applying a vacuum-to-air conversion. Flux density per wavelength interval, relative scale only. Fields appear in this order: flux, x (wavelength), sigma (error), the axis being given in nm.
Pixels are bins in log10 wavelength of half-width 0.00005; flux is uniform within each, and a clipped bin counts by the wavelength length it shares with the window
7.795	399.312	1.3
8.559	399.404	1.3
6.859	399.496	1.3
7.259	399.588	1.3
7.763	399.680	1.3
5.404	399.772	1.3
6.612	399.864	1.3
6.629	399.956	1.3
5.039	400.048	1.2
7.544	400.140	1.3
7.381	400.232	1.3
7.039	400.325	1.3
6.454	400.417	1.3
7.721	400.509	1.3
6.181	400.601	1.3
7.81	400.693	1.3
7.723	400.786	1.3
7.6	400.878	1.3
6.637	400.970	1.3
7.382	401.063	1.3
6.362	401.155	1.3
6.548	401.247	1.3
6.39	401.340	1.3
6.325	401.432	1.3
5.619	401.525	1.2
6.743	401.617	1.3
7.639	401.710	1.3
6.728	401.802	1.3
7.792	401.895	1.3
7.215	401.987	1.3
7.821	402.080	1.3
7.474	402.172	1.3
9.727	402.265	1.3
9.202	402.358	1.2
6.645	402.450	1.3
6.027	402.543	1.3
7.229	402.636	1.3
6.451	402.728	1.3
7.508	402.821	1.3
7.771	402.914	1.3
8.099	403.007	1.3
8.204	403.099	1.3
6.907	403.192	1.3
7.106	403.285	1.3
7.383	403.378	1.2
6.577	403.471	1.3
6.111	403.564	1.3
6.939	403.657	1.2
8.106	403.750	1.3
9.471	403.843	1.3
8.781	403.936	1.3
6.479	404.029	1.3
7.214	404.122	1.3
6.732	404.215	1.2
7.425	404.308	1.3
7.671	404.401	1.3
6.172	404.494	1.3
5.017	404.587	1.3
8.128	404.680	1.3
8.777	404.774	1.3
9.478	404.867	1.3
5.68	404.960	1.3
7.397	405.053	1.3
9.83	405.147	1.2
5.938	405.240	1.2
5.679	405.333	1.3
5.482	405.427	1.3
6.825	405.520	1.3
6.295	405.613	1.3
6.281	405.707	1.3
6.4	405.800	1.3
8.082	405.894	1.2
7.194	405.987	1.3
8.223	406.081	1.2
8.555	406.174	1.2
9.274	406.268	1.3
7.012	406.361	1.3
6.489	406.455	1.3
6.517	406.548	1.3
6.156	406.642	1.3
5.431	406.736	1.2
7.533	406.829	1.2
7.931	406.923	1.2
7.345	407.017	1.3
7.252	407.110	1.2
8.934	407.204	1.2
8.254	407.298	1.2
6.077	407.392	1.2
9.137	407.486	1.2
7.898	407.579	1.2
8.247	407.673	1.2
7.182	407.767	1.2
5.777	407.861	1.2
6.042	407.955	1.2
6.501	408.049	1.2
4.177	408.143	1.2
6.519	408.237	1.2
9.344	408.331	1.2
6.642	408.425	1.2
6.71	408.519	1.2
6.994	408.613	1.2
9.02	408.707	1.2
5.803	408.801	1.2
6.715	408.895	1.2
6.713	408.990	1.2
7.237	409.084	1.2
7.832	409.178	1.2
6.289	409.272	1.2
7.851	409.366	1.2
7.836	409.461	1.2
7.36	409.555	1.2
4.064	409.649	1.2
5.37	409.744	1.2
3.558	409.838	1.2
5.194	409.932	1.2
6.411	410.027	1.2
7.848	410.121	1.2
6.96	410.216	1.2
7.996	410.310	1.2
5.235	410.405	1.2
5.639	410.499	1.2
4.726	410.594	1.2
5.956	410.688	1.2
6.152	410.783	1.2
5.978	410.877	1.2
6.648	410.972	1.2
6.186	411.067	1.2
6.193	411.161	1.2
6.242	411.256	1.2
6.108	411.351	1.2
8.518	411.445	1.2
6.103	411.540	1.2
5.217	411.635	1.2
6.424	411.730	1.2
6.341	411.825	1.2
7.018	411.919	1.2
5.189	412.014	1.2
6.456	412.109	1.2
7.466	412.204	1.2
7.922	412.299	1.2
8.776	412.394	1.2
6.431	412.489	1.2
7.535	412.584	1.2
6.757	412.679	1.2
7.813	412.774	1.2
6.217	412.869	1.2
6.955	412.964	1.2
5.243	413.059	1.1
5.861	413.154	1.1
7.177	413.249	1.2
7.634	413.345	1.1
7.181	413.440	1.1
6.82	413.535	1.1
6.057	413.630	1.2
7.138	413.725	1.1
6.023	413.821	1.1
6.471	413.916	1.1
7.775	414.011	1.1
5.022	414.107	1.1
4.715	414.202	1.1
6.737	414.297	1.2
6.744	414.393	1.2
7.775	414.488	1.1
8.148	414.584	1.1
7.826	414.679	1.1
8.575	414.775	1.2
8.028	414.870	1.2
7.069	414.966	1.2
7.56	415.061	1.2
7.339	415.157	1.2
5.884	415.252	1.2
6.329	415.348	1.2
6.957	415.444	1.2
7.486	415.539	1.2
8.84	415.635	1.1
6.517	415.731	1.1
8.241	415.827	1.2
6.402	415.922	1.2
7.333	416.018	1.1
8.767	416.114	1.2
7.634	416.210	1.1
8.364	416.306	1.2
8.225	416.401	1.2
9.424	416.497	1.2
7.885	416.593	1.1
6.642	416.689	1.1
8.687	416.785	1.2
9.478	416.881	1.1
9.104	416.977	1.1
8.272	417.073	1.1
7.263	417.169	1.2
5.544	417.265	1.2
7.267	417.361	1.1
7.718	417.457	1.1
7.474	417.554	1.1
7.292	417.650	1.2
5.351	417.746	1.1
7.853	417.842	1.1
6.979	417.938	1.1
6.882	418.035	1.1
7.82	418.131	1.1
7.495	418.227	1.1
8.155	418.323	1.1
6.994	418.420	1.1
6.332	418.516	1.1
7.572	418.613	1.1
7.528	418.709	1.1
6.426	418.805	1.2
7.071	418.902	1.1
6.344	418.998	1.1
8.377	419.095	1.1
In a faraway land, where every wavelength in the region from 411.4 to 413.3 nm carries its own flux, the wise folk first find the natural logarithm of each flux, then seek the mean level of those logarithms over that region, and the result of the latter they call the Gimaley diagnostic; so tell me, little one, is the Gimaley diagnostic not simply 1.90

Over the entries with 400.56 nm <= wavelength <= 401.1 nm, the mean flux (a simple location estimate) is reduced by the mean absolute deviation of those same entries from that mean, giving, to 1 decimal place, 6.7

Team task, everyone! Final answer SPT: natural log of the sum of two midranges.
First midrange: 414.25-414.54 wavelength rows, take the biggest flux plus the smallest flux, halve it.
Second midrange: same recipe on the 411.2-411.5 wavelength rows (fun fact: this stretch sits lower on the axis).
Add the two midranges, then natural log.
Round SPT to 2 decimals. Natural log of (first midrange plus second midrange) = 2.68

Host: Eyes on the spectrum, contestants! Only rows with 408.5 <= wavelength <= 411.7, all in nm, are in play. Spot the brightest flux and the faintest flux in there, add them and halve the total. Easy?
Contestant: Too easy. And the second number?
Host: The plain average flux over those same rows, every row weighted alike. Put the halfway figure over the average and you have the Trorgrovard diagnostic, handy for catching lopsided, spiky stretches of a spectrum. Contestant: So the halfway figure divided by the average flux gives 0.978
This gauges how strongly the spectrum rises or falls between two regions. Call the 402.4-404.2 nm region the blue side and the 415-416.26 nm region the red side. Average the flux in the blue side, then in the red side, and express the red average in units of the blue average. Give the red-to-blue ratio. 1.002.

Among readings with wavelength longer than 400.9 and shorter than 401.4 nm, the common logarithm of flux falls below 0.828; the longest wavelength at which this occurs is 401.340 nm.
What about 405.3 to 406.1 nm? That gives 405.800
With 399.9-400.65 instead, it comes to 400.601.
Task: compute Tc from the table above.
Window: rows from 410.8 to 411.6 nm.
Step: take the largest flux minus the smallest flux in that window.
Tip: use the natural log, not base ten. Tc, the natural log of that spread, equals 0.93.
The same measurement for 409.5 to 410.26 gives 1.46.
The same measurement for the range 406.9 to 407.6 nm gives 1.12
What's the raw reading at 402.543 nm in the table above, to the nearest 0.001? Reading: 6.027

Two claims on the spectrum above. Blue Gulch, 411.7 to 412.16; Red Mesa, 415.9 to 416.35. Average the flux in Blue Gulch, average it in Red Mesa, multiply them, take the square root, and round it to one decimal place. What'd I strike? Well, 7.0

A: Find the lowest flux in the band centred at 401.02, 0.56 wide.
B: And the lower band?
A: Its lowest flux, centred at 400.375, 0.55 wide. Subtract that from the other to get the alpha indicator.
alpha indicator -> 0.18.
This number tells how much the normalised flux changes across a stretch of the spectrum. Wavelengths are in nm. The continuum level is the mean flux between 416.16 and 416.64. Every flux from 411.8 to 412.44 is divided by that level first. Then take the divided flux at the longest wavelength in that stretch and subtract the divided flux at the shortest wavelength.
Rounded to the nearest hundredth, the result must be 0.29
